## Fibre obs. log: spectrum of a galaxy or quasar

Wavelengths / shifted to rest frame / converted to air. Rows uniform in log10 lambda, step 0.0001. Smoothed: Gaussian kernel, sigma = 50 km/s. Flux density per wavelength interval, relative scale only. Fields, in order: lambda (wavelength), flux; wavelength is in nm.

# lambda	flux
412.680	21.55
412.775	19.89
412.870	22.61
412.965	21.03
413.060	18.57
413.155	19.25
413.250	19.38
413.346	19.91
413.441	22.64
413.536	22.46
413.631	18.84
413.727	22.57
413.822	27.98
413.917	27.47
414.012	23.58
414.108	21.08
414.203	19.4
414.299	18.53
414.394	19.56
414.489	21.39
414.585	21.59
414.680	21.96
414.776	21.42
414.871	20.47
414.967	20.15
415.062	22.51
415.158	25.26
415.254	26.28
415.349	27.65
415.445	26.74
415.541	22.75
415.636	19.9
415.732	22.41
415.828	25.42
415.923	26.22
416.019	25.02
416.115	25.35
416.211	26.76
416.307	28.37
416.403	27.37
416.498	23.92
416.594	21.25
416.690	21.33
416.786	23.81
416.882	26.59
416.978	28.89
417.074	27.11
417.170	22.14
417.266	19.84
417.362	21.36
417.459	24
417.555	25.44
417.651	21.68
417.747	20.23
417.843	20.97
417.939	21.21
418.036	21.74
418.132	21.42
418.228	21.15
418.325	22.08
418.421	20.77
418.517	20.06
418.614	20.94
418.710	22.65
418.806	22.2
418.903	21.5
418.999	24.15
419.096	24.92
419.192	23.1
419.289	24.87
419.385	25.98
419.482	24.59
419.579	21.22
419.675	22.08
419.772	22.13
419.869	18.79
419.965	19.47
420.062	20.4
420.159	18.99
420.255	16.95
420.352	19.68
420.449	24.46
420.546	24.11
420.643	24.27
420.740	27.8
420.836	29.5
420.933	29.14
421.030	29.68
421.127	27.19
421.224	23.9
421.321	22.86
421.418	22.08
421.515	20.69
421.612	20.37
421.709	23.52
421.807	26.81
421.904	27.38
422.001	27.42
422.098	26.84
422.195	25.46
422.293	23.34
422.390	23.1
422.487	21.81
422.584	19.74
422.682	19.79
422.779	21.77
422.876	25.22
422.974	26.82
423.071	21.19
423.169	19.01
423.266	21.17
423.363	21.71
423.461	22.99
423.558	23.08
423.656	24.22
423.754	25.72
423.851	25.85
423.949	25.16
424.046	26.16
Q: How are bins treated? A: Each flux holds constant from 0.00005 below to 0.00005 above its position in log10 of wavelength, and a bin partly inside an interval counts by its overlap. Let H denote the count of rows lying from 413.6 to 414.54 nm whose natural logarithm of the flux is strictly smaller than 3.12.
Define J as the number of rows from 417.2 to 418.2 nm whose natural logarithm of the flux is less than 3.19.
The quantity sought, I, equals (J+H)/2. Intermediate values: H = 7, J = 9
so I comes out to 8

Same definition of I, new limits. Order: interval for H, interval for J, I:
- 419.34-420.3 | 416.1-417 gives 6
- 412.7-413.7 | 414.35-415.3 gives 9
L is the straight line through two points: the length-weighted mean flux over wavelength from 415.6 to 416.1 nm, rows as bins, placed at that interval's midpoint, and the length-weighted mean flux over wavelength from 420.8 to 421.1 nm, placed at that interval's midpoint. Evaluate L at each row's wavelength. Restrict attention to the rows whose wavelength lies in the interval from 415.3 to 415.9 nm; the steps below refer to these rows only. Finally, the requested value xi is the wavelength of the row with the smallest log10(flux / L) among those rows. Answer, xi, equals 415.636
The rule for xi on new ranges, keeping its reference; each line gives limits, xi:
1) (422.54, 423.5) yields 423.169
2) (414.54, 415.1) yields 414.967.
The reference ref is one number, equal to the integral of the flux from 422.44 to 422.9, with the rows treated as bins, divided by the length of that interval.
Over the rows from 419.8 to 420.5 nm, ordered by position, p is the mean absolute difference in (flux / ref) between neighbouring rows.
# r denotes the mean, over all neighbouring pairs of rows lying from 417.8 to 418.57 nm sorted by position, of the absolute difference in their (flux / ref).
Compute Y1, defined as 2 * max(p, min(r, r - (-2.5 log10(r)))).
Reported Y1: 0.19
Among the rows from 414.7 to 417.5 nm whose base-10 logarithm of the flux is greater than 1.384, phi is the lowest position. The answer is 415.158 nm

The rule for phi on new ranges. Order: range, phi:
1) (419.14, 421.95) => 419.289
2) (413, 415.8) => 413.822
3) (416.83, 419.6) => 416.882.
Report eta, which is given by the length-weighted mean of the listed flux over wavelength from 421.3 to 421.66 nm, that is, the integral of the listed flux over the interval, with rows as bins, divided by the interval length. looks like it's 21.4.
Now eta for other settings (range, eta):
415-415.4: 25.2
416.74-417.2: 25.9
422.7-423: 24.0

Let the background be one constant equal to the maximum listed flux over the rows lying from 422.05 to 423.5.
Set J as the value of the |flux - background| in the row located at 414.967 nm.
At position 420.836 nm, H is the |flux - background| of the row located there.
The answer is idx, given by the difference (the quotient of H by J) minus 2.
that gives -1.6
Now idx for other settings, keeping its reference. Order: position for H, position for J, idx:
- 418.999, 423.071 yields -1.5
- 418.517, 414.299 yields -1.2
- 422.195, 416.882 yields 3.5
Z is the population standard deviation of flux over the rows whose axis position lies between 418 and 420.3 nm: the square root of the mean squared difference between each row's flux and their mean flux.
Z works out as 2.1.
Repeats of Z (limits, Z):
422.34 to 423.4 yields 2.2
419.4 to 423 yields 3.3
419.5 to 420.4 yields 1.6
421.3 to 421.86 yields 2.1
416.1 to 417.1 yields 2.5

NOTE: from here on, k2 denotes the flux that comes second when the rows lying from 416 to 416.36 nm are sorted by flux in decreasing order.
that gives 26.76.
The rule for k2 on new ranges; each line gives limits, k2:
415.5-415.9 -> 22.75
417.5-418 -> 21.68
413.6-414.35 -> 27.47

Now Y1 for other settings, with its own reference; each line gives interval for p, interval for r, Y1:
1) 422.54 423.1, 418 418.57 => 0.24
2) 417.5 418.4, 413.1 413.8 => 0.10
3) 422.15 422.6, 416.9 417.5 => 0.13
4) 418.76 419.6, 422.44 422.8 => 0.16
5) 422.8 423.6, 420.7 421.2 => 0.18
